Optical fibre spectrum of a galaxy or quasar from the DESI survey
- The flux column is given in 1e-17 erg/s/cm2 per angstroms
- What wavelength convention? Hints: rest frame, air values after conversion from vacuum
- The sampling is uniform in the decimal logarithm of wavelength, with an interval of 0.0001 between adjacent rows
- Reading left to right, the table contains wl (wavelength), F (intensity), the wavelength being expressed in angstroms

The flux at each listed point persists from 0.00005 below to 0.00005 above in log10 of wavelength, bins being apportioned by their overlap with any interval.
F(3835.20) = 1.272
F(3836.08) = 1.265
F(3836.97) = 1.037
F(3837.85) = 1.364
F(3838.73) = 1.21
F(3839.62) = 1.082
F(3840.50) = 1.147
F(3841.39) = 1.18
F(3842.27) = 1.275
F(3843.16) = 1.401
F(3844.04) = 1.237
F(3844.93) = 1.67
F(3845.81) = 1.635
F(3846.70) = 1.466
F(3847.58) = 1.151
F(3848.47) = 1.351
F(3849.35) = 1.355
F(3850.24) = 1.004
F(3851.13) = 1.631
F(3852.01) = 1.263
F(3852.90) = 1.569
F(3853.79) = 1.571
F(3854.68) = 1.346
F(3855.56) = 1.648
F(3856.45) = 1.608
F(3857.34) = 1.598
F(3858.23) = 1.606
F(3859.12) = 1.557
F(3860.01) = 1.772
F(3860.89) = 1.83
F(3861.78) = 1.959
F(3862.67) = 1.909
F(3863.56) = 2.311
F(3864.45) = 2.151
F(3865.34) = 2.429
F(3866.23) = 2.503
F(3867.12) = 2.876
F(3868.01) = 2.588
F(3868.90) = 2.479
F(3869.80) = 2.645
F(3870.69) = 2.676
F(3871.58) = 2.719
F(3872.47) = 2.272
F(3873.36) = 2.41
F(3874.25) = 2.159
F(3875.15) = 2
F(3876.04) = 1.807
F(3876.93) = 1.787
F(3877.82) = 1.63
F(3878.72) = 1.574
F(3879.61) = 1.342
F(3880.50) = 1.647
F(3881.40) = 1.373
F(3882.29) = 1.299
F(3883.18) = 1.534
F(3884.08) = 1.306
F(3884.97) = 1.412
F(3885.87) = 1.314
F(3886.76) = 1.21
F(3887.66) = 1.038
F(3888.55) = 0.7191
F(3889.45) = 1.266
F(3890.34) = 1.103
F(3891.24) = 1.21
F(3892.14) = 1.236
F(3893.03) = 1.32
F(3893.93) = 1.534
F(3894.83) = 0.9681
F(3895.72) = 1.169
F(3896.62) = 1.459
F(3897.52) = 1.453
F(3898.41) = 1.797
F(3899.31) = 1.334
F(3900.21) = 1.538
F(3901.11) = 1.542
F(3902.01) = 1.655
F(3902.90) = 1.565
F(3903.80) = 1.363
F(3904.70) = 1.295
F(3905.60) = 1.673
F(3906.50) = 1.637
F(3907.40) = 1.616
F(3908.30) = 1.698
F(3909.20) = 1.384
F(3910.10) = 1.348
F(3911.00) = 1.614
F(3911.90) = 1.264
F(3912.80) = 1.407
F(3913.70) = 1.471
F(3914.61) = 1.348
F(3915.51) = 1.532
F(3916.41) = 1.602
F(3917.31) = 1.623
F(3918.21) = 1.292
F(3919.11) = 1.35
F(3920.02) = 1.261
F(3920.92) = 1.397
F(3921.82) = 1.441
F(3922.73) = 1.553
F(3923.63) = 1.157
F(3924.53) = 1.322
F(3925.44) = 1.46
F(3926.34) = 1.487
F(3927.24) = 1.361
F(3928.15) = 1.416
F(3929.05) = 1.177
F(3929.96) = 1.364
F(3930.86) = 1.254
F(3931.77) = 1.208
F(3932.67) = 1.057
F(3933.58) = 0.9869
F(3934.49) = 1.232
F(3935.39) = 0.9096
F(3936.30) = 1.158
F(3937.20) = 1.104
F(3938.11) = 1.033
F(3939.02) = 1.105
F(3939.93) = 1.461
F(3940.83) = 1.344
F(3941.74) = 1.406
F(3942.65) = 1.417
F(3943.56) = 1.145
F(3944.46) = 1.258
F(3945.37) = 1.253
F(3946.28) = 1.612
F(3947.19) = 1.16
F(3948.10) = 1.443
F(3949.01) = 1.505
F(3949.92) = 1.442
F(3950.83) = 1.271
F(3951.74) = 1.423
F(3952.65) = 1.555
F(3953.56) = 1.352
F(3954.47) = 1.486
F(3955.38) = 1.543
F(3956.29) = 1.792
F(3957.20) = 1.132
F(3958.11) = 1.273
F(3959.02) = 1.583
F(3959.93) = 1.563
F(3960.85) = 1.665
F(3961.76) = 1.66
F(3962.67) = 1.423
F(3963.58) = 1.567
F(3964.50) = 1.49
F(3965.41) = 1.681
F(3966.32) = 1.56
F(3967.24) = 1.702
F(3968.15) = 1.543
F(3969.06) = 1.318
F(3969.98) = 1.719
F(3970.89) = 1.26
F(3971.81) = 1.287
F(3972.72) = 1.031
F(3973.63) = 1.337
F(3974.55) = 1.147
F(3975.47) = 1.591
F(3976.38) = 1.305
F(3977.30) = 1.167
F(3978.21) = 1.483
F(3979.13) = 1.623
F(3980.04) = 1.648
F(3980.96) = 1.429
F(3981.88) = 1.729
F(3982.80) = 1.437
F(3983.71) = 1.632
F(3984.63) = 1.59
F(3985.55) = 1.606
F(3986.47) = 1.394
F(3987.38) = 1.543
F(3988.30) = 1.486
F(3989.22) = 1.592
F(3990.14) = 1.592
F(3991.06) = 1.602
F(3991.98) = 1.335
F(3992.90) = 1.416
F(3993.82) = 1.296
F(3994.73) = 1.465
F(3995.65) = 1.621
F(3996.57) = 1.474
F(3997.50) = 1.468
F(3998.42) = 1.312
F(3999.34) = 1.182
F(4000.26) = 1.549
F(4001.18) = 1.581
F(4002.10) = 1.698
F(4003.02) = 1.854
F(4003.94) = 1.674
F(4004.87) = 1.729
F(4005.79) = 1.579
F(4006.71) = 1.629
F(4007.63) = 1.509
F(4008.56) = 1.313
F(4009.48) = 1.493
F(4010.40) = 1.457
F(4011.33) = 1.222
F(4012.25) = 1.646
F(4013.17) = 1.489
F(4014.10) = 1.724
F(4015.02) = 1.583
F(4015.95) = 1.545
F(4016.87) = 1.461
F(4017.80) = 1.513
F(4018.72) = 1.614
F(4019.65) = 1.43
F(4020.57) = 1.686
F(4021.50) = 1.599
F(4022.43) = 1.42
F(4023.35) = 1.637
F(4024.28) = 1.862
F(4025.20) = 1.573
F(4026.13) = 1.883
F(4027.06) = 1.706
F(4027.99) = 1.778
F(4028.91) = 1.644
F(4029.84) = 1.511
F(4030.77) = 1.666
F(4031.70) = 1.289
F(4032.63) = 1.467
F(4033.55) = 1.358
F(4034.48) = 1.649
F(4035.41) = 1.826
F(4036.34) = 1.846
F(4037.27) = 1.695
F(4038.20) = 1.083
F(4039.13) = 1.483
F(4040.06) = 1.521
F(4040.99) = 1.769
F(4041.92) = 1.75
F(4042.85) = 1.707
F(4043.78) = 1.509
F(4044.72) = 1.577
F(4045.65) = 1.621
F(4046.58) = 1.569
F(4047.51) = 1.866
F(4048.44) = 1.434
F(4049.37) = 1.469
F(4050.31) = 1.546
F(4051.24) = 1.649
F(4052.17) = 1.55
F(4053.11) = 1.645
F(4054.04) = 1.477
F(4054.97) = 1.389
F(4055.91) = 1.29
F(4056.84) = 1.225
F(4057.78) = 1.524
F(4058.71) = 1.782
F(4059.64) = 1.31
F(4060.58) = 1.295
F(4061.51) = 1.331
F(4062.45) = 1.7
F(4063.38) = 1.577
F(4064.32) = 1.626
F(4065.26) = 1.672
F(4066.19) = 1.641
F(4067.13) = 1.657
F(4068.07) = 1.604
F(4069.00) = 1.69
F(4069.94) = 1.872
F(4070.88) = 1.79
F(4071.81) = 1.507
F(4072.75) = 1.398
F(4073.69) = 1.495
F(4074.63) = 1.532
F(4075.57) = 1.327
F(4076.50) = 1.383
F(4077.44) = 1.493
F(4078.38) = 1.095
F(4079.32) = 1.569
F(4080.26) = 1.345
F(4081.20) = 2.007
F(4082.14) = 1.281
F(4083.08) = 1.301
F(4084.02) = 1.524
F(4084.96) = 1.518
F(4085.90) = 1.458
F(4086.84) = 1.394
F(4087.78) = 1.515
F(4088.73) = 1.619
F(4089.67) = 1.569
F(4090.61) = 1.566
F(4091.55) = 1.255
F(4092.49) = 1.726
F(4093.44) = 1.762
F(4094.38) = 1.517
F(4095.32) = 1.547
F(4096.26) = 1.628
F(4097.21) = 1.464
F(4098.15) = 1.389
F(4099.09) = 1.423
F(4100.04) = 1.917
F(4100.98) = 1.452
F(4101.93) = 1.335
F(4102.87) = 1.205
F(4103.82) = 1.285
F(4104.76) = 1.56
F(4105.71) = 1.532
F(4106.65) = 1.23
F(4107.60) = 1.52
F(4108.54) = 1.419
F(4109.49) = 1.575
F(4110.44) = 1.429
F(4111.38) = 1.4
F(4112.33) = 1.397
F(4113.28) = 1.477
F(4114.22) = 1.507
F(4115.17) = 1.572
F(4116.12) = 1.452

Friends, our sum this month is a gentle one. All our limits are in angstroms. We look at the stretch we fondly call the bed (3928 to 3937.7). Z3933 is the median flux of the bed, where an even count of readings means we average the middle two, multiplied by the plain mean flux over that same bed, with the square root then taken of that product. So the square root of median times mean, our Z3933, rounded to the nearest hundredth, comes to 1.17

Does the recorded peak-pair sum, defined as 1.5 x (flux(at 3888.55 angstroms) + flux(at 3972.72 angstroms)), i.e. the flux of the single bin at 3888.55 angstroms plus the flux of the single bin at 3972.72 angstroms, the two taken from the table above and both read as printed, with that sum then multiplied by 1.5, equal 2.6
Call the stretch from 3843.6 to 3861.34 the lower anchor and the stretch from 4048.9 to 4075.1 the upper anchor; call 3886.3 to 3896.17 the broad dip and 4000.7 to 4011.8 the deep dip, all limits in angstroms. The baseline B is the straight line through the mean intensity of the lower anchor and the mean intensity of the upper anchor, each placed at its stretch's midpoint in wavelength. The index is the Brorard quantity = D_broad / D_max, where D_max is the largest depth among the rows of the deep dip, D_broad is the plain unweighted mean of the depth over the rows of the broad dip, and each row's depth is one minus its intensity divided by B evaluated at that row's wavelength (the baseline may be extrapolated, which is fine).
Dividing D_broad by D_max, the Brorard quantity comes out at 1.1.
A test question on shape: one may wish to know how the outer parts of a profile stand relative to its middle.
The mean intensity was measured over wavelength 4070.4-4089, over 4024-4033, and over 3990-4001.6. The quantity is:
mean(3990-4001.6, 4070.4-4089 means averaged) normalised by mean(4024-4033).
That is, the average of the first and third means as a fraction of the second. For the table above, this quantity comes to 0.89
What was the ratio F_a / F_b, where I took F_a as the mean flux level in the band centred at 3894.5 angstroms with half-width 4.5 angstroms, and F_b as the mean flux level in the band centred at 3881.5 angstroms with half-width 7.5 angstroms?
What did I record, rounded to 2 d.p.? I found 0.90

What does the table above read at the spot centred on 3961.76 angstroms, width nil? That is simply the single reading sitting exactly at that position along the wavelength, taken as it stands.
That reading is 1.66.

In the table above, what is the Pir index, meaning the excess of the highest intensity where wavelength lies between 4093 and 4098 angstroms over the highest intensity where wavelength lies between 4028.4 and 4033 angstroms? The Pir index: 0.10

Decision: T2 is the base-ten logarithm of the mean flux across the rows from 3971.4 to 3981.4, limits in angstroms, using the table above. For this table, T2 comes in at 0.136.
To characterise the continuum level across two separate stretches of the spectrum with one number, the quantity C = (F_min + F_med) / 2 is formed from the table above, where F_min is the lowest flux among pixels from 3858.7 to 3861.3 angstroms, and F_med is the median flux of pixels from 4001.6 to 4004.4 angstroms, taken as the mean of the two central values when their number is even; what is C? 1.6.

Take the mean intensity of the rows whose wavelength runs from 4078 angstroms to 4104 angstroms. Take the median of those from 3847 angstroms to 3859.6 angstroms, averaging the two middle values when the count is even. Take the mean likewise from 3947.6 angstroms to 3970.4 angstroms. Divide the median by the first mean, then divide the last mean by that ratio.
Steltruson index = 1.44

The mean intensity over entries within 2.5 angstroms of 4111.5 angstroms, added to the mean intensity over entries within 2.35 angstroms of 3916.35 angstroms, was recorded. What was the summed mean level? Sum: 2.94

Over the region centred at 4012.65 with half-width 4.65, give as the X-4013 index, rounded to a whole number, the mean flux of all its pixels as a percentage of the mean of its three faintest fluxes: 112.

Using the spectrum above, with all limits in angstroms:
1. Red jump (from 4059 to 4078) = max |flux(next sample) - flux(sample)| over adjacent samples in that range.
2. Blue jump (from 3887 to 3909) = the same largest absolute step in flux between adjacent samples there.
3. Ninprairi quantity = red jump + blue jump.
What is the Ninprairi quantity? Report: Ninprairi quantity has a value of 0.93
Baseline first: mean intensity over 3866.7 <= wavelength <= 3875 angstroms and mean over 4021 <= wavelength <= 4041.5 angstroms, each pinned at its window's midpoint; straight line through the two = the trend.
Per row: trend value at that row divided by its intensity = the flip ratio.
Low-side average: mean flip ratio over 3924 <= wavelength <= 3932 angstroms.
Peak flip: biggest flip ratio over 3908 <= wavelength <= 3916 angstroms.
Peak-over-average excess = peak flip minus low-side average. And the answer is 0.16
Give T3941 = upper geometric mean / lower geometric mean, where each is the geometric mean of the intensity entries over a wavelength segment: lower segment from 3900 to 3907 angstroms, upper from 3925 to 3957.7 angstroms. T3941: 0.85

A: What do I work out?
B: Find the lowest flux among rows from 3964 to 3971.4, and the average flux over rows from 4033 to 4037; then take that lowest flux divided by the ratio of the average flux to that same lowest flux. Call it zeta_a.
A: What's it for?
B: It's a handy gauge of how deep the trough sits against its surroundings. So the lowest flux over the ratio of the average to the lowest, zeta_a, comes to 0.95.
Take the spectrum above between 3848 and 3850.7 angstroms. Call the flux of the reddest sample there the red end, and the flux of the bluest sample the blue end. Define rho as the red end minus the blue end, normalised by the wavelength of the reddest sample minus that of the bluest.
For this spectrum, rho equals -0.20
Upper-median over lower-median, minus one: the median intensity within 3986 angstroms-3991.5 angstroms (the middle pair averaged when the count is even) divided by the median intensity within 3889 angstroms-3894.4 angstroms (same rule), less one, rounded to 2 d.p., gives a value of 0.25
